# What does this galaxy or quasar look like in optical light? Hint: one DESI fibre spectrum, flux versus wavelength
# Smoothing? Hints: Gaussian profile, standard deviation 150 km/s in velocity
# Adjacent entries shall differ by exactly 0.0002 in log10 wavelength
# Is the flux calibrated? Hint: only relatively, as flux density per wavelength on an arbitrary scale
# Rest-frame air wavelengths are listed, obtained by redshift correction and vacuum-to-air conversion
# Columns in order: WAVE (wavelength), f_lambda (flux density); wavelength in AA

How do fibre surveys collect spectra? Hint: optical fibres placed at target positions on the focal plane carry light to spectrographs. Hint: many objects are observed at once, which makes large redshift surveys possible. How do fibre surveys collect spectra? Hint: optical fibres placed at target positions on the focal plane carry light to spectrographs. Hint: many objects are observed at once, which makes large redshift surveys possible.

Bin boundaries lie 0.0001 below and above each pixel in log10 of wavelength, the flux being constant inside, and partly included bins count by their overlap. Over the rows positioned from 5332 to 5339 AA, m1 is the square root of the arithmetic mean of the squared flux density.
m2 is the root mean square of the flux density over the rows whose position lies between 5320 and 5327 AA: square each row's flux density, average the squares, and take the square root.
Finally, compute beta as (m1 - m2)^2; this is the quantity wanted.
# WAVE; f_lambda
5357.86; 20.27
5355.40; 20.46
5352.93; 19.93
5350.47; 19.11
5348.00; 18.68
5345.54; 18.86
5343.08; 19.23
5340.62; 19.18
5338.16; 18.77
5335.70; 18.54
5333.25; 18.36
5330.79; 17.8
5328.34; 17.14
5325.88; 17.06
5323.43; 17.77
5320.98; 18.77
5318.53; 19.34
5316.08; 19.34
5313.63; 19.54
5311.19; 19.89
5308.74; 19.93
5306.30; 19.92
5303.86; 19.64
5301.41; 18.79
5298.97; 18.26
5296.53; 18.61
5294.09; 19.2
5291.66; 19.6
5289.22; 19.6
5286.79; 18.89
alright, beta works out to 0.46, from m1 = 18.6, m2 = 17.9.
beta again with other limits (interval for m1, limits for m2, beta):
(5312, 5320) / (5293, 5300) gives 0.51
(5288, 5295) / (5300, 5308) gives 0.00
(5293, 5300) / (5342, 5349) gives 0.05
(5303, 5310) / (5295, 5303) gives 1.63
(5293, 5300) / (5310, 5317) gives 0.81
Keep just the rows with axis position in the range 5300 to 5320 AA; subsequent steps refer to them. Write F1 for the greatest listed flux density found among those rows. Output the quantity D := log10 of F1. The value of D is 1.30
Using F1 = 19.93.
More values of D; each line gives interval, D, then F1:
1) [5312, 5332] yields 1.29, 19.54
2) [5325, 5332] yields 1.25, 17.8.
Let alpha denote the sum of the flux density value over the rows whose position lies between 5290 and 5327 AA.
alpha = 286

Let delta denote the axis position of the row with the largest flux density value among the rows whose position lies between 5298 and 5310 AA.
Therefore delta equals 5308.74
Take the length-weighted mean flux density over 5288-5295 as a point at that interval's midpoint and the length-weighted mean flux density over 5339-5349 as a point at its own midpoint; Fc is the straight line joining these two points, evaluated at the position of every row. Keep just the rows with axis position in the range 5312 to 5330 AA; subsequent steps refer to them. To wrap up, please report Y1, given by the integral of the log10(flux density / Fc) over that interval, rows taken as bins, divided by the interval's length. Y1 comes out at -0.019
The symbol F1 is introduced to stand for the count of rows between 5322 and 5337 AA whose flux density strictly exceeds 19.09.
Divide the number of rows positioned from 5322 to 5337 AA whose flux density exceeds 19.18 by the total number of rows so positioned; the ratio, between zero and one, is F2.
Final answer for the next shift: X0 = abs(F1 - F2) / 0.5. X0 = 0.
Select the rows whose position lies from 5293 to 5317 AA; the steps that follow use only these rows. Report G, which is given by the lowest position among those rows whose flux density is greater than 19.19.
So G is 5294.09 AA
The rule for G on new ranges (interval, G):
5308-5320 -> 5308.74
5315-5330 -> 5316.08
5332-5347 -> 5343.08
